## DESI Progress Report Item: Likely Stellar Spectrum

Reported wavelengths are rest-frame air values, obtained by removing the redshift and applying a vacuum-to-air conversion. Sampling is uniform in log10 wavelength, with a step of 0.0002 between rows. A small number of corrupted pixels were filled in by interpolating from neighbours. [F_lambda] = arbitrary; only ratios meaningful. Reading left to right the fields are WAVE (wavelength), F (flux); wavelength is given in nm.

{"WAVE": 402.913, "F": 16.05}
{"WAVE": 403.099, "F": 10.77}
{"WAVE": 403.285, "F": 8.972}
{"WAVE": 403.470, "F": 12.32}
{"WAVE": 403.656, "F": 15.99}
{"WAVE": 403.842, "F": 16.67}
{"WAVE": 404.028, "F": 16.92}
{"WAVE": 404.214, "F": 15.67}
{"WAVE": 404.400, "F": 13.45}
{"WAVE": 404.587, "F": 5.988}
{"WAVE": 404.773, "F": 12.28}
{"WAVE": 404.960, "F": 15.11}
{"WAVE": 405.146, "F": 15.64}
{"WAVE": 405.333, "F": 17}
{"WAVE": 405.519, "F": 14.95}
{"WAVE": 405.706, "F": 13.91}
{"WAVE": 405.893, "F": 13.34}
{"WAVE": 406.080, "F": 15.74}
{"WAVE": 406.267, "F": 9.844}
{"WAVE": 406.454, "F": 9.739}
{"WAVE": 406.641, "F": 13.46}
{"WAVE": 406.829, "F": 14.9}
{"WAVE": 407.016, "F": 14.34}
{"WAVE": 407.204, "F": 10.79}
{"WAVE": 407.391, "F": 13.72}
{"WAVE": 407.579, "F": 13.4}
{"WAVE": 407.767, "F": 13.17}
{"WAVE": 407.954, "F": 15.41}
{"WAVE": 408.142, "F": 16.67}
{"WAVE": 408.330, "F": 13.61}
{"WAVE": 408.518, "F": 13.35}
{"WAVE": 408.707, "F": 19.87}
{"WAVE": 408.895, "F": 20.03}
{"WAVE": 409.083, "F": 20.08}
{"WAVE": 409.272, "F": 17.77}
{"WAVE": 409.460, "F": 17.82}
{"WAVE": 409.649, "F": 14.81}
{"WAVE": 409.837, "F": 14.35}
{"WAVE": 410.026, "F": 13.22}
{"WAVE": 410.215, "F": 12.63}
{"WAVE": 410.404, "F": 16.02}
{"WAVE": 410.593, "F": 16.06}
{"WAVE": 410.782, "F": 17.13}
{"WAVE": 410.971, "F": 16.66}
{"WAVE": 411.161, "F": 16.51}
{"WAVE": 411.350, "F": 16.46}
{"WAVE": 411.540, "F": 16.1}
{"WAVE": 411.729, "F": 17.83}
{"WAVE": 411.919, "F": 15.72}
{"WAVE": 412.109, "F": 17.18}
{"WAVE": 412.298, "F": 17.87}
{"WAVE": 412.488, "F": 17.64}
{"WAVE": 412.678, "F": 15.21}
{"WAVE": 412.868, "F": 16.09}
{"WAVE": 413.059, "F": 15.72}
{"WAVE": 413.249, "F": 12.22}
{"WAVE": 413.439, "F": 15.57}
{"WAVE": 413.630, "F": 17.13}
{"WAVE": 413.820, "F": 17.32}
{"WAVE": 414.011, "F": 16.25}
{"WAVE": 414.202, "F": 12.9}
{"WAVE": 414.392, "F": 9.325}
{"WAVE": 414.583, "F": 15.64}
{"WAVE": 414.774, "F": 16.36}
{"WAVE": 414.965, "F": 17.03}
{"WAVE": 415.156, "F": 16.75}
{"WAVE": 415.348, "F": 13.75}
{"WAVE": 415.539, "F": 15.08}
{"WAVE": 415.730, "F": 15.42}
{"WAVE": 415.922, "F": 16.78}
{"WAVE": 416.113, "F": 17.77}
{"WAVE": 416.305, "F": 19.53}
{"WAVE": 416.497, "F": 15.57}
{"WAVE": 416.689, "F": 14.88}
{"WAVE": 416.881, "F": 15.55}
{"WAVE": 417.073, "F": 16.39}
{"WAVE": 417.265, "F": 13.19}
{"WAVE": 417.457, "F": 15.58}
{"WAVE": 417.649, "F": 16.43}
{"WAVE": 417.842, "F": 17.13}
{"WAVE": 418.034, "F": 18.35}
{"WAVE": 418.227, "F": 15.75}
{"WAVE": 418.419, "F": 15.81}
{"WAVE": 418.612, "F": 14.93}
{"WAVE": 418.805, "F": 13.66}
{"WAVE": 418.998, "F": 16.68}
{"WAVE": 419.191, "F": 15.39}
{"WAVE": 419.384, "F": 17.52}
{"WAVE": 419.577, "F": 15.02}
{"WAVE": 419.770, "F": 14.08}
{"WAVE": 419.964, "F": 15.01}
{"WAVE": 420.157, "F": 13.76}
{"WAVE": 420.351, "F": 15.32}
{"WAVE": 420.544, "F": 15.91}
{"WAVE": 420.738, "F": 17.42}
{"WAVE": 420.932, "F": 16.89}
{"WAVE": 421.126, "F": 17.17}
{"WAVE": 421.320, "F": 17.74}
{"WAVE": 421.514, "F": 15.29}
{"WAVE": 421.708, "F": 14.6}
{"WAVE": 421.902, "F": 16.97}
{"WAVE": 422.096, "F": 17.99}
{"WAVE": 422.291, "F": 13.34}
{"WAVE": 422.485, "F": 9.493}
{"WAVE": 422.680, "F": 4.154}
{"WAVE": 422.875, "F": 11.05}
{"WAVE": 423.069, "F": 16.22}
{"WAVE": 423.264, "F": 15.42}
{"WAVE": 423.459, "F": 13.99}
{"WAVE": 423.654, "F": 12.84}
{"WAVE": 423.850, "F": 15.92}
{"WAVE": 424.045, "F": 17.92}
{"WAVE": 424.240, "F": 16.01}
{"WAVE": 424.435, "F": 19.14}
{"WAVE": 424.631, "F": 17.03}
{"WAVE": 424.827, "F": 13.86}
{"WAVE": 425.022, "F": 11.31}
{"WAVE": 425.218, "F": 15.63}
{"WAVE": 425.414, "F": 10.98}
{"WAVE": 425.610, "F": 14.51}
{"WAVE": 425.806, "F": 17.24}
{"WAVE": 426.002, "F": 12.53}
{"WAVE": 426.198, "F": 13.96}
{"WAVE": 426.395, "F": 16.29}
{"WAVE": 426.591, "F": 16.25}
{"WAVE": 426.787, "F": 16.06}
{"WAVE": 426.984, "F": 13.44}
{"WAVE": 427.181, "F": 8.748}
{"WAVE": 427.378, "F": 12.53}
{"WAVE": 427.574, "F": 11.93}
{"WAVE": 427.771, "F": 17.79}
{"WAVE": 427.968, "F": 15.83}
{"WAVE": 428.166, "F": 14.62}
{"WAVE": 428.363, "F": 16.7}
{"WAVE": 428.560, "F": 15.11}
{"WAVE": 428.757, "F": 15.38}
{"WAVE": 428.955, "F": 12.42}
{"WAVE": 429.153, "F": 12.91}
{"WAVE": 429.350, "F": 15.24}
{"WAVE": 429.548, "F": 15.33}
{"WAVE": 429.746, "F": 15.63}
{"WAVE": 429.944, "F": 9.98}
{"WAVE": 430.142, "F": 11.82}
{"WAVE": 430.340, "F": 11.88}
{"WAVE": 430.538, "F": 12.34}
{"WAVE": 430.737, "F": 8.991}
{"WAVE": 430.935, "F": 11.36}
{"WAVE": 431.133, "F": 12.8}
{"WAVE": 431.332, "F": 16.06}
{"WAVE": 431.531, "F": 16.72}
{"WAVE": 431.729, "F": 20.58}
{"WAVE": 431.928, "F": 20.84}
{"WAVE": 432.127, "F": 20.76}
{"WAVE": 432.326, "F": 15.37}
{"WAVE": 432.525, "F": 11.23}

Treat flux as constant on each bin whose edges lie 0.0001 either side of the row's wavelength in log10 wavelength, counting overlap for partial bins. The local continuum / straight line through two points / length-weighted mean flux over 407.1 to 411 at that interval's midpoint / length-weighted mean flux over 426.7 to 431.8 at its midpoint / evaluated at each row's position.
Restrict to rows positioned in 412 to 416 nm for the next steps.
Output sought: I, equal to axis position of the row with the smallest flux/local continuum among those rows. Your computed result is 414.392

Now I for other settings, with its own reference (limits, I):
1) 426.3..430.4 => 427.181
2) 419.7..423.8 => 422.680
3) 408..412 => 410.215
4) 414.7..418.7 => 417.265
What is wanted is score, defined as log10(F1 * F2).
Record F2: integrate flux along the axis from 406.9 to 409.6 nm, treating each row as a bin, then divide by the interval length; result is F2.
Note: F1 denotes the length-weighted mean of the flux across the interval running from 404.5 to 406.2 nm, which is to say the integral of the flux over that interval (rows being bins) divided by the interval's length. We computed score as 2.33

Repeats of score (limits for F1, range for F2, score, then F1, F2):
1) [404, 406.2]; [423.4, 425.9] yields 2.33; 14.0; 15.1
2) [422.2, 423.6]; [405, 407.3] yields 2.21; 12.0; 13.7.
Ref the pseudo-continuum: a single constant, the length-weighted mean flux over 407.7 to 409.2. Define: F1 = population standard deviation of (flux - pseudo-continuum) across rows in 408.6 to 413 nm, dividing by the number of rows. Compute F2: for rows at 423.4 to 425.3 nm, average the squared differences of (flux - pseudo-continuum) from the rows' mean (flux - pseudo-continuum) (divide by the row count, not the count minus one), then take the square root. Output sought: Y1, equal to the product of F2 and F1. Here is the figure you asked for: 4.3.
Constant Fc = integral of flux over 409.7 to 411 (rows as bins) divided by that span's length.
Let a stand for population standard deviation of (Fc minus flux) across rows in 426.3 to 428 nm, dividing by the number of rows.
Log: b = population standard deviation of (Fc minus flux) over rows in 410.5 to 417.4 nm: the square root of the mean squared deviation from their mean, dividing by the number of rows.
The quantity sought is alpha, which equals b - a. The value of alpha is -0.88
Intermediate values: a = 2.70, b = 1.8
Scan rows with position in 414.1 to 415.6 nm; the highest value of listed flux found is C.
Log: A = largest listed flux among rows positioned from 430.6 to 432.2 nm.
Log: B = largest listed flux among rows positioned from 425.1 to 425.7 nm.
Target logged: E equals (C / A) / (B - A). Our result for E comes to -0.2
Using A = 20.84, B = 15.63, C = 17.03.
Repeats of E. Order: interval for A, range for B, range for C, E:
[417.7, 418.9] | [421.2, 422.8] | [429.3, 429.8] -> -2.4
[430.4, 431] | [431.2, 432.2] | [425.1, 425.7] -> 0.1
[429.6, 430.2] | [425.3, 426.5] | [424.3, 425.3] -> 0.8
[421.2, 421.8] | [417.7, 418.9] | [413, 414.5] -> 1.6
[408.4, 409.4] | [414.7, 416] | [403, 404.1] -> -0.3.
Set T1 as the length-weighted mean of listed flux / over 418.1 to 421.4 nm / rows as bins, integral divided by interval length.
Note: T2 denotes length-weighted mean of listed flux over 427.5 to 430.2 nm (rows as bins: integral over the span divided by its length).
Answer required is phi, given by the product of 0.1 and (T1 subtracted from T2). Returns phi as -0.14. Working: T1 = 15.8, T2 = 14.39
